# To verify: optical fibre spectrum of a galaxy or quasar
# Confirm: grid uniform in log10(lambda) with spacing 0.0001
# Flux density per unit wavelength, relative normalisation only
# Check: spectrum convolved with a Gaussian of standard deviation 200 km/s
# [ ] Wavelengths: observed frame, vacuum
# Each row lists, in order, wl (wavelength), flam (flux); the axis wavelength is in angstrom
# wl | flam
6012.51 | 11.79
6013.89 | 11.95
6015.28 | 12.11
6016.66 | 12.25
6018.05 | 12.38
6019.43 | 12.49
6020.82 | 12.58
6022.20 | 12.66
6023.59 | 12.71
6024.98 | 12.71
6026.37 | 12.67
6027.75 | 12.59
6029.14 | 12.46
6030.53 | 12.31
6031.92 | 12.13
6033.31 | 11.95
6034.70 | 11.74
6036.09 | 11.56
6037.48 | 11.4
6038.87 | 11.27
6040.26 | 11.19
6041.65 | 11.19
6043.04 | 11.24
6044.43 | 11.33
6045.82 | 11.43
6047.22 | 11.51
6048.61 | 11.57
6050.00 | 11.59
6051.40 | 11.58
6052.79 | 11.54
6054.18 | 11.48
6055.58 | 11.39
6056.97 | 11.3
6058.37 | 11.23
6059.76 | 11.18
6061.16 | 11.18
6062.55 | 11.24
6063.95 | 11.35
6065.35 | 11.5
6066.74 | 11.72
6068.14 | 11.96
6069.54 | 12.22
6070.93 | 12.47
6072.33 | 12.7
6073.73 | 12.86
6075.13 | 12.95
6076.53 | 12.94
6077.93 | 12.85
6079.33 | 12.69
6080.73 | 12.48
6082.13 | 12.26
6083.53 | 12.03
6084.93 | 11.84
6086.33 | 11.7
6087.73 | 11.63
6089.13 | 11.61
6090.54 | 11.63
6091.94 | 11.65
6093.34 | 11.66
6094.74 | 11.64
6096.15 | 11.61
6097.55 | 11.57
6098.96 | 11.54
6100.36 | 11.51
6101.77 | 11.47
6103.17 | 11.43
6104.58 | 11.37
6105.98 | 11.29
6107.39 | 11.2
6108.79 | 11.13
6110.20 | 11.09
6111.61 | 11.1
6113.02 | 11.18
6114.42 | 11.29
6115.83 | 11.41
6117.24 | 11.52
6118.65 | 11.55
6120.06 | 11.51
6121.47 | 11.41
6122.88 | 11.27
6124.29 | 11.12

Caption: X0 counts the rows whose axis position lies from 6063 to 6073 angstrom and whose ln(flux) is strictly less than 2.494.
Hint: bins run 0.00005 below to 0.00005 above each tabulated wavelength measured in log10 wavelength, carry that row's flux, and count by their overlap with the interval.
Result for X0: 4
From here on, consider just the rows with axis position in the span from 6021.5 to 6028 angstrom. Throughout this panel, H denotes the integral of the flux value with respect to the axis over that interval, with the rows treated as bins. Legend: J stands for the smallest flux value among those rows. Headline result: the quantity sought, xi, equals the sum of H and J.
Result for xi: 95.0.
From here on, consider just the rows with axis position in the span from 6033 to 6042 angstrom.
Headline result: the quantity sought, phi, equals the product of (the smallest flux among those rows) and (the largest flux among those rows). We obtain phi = 134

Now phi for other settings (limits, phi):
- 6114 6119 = 130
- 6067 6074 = 154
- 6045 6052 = 132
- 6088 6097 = 135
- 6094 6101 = 134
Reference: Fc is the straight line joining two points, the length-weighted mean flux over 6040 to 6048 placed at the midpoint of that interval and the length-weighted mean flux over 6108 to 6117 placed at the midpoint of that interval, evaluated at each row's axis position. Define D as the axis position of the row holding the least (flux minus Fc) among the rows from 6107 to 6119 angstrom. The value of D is 6110.20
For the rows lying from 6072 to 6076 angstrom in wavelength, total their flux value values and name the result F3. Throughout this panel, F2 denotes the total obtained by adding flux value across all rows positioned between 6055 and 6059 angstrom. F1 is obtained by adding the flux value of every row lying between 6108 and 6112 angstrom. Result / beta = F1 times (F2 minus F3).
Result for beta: -153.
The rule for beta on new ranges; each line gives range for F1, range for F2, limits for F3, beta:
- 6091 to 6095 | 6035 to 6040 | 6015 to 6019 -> -88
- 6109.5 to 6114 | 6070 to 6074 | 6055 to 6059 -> 137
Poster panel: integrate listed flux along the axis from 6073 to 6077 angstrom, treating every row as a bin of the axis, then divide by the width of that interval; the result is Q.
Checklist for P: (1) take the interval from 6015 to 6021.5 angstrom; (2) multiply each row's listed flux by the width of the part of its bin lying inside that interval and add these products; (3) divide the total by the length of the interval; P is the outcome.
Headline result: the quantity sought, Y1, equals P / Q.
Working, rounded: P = 12.4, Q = 12.9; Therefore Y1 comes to 0.96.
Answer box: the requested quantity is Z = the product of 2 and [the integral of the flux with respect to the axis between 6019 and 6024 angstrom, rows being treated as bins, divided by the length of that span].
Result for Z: 25.2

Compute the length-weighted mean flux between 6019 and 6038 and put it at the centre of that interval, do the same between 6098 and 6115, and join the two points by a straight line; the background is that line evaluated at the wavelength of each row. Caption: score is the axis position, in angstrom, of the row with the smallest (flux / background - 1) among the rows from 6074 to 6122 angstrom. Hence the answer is 6110.20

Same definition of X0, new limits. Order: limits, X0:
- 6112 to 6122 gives 7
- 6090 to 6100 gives 7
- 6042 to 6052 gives 7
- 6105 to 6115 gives 7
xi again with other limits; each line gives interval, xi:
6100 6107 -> 91.1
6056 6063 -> 89.9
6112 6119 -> 90.8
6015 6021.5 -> 92.6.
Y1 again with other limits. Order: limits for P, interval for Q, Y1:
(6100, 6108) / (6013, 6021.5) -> 0.93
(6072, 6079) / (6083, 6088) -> 1.09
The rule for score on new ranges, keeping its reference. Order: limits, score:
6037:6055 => 6040.26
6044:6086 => 6044.43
